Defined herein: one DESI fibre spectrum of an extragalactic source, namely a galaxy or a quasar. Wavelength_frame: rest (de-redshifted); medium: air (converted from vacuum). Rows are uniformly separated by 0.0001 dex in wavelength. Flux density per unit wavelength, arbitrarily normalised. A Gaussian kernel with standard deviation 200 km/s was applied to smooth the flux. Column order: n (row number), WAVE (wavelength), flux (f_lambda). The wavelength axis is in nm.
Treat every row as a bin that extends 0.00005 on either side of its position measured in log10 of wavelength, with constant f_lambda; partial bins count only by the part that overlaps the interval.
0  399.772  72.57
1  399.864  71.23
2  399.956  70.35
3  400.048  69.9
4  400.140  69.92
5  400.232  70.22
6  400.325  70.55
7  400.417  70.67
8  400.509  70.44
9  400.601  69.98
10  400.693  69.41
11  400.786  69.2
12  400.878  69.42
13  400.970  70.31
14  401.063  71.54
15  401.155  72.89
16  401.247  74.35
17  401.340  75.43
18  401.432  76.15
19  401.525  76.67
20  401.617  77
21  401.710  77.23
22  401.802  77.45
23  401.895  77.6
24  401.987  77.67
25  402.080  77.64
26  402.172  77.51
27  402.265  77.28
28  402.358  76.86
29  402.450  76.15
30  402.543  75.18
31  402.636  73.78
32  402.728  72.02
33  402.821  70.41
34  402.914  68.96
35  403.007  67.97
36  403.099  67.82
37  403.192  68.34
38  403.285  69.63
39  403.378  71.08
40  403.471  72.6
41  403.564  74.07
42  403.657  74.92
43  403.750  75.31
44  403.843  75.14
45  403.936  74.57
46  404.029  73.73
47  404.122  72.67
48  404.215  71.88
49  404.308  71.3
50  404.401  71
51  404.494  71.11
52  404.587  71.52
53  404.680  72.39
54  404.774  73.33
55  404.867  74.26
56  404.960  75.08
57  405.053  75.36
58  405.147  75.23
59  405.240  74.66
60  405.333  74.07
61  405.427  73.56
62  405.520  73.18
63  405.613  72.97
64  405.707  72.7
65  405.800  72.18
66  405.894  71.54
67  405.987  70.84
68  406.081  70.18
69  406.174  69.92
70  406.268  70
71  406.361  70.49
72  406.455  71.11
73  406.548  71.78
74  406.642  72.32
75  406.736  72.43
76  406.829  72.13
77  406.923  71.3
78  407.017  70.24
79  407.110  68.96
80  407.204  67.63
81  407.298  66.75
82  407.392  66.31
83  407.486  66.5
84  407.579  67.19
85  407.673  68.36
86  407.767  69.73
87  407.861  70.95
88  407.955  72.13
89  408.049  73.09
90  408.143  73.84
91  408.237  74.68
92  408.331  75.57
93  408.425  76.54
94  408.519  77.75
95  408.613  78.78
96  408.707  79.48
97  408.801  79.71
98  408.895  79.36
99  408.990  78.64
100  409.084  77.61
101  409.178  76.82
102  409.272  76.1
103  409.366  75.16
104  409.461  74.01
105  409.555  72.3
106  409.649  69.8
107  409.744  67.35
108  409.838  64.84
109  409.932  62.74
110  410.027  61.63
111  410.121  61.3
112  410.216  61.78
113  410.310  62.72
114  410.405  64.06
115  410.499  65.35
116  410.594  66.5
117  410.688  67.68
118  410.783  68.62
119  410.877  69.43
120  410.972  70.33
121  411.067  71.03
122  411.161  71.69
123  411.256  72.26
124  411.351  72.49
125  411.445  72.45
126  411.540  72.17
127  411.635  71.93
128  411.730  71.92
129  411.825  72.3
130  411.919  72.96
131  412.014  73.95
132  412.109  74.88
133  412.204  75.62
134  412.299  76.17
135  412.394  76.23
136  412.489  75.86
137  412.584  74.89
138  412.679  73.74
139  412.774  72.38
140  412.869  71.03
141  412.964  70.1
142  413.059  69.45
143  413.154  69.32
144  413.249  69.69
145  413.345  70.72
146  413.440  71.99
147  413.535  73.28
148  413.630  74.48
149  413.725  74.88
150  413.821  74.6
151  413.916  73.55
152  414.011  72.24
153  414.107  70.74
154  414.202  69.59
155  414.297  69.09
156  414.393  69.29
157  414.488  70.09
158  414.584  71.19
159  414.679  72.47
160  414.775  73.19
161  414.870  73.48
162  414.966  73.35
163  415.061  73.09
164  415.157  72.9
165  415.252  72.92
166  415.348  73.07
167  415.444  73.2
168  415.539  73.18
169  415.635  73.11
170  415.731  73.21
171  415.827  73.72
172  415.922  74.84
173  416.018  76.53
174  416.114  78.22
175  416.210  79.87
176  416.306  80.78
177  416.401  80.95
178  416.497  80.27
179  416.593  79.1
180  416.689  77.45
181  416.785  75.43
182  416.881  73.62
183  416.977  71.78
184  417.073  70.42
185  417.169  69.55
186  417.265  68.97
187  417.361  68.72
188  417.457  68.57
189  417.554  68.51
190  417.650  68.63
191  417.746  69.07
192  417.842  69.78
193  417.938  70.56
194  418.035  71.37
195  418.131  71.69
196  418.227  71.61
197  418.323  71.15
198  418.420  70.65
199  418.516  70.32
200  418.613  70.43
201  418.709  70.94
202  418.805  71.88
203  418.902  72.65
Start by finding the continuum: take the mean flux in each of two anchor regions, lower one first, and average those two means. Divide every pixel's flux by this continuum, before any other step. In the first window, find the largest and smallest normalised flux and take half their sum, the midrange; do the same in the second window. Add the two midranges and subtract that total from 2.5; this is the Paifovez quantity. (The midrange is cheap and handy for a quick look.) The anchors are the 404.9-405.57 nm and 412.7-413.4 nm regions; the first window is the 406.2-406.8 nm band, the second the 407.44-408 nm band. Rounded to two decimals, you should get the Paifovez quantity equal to 0.56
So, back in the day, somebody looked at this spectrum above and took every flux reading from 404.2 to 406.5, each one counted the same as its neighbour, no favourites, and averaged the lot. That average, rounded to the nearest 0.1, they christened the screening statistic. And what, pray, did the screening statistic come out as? 72.4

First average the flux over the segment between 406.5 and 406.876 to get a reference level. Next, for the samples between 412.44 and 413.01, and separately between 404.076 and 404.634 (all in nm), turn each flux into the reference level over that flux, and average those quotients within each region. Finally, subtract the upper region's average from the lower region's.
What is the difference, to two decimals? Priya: 0.02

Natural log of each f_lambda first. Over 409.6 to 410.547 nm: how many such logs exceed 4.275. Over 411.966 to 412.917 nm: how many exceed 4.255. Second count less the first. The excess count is 10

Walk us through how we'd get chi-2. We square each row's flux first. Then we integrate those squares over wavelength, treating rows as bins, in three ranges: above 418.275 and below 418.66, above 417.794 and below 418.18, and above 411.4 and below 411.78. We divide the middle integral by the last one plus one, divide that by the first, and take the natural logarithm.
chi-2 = -7.58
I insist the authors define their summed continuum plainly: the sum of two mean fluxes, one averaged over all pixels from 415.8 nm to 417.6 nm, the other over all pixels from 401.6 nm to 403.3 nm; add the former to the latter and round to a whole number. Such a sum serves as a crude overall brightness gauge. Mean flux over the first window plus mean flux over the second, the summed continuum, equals 149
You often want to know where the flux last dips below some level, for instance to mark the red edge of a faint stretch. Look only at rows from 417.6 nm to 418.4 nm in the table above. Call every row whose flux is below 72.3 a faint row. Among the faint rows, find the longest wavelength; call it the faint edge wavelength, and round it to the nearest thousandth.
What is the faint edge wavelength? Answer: 418.323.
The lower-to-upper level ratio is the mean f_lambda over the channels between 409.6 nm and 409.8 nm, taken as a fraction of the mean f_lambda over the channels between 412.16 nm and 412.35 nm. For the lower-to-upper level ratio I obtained 0.90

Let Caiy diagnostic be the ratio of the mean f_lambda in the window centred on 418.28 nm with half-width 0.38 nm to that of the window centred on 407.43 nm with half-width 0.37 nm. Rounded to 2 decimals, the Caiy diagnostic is 1.05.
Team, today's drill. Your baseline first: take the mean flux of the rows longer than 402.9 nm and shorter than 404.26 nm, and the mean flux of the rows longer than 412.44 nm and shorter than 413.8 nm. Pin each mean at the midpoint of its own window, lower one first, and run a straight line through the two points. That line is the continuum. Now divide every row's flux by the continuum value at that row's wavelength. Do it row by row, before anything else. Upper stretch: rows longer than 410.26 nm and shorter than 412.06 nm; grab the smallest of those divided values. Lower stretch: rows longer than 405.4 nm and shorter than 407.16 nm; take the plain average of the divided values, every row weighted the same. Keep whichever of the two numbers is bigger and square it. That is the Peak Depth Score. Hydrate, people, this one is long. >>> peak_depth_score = 0.98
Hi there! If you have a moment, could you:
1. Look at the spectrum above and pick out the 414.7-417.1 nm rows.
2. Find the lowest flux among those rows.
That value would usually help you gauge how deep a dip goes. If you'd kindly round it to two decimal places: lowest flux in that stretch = 70.42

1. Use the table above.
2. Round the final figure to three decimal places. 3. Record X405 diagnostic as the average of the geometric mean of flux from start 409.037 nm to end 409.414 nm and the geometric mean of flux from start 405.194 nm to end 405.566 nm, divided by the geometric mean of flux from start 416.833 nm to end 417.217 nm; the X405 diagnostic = 1.053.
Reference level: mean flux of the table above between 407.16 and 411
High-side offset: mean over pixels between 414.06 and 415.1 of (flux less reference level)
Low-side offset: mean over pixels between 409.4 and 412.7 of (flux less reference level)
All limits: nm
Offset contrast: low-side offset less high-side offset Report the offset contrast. -1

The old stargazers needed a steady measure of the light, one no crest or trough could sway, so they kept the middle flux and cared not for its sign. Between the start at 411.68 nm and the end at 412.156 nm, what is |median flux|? 73.0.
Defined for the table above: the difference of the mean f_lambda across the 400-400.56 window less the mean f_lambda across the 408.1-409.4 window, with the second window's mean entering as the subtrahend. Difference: -6.9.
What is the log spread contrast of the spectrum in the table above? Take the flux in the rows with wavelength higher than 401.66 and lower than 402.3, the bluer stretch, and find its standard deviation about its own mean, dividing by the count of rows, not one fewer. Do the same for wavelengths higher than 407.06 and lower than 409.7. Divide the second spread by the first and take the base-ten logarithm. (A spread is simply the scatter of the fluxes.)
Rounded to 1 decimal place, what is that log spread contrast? 1.4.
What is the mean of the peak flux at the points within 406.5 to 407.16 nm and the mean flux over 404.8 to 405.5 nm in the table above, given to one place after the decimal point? 73.5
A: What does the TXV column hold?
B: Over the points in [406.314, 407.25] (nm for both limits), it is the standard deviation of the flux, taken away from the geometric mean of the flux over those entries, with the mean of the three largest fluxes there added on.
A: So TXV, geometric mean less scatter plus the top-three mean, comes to 142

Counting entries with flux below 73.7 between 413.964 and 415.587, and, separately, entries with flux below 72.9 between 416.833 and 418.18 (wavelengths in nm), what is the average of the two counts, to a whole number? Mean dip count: 15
